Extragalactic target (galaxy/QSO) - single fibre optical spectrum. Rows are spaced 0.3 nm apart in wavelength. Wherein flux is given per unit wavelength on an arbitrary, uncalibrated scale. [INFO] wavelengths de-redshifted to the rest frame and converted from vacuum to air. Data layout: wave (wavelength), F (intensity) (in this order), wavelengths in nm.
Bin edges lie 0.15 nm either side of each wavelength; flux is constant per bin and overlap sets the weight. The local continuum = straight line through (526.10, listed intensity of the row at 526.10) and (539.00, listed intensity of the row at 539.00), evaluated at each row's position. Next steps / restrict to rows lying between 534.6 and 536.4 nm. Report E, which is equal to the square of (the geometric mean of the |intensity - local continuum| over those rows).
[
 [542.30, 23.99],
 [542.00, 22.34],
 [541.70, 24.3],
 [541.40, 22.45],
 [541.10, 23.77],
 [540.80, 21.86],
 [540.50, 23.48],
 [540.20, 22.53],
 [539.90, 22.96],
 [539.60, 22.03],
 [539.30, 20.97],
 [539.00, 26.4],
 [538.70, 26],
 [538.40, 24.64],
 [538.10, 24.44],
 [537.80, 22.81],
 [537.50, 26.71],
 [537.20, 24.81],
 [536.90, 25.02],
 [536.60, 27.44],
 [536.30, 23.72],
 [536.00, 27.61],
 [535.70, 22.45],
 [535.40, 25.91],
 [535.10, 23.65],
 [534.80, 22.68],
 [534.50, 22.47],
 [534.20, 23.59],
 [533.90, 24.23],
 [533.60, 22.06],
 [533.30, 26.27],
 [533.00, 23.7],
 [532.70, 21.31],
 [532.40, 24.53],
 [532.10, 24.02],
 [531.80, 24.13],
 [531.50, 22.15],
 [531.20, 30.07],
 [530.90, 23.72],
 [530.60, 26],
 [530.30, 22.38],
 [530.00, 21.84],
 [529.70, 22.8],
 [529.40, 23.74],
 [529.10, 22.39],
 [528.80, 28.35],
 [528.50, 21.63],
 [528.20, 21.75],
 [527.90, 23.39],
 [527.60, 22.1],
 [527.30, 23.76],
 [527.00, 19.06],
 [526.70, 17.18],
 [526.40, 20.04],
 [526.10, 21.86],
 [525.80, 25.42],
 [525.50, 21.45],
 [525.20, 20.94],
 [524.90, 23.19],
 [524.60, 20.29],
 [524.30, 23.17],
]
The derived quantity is 3.0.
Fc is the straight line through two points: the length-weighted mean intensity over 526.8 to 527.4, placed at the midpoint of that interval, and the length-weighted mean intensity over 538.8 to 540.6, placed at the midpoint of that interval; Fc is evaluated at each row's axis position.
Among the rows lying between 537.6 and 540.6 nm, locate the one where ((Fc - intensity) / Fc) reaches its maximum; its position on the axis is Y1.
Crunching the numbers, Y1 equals 539.30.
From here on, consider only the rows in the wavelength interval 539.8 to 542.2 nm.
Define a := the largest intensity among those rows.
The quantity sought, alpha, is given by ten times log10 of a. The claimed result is 13.9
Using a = 24.3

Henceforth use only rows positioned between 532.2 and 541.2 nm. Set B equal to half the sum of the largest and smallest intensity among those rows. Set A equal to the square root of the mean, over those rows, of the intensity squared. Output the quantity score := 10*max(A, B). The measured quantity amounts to 243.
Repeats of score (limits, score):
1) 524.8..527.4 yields 216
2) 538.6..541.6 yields 237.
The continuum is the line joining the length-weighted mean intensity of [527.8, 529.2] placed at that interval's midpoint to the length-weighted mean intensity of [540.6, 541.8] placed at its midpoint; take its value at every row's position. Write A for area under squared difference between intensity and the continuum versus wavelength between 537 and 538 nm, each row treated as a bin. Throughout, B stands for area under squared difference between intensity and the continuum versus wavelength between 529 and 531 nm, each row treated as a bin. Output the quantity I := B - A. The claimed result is -1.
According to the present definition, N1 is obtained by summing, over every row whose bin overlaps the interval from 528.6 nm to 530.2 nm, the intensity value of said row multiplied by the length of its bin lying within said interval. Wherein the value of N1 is 38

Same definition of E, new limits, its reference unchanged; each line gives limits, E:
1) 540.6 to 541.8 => 16.0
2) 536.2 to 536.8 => 3.3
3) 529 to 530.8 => 0.7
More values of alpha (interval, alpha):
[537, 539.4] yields 14.3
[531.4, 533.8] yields 14.2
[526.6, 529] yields 14.5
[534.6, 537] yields 14.4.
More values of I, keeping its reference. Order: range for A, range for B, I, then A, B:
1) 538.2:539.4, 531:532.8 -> 8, 8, 15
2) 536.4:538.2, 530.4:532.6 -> 5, 11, 17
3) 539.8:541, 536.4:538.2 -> 11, 1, 11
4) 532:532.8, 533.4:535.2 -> 0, 2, 2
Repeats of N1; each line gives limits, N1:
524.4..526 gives 36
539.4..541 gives 36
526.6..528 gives 30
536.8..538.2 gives 35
